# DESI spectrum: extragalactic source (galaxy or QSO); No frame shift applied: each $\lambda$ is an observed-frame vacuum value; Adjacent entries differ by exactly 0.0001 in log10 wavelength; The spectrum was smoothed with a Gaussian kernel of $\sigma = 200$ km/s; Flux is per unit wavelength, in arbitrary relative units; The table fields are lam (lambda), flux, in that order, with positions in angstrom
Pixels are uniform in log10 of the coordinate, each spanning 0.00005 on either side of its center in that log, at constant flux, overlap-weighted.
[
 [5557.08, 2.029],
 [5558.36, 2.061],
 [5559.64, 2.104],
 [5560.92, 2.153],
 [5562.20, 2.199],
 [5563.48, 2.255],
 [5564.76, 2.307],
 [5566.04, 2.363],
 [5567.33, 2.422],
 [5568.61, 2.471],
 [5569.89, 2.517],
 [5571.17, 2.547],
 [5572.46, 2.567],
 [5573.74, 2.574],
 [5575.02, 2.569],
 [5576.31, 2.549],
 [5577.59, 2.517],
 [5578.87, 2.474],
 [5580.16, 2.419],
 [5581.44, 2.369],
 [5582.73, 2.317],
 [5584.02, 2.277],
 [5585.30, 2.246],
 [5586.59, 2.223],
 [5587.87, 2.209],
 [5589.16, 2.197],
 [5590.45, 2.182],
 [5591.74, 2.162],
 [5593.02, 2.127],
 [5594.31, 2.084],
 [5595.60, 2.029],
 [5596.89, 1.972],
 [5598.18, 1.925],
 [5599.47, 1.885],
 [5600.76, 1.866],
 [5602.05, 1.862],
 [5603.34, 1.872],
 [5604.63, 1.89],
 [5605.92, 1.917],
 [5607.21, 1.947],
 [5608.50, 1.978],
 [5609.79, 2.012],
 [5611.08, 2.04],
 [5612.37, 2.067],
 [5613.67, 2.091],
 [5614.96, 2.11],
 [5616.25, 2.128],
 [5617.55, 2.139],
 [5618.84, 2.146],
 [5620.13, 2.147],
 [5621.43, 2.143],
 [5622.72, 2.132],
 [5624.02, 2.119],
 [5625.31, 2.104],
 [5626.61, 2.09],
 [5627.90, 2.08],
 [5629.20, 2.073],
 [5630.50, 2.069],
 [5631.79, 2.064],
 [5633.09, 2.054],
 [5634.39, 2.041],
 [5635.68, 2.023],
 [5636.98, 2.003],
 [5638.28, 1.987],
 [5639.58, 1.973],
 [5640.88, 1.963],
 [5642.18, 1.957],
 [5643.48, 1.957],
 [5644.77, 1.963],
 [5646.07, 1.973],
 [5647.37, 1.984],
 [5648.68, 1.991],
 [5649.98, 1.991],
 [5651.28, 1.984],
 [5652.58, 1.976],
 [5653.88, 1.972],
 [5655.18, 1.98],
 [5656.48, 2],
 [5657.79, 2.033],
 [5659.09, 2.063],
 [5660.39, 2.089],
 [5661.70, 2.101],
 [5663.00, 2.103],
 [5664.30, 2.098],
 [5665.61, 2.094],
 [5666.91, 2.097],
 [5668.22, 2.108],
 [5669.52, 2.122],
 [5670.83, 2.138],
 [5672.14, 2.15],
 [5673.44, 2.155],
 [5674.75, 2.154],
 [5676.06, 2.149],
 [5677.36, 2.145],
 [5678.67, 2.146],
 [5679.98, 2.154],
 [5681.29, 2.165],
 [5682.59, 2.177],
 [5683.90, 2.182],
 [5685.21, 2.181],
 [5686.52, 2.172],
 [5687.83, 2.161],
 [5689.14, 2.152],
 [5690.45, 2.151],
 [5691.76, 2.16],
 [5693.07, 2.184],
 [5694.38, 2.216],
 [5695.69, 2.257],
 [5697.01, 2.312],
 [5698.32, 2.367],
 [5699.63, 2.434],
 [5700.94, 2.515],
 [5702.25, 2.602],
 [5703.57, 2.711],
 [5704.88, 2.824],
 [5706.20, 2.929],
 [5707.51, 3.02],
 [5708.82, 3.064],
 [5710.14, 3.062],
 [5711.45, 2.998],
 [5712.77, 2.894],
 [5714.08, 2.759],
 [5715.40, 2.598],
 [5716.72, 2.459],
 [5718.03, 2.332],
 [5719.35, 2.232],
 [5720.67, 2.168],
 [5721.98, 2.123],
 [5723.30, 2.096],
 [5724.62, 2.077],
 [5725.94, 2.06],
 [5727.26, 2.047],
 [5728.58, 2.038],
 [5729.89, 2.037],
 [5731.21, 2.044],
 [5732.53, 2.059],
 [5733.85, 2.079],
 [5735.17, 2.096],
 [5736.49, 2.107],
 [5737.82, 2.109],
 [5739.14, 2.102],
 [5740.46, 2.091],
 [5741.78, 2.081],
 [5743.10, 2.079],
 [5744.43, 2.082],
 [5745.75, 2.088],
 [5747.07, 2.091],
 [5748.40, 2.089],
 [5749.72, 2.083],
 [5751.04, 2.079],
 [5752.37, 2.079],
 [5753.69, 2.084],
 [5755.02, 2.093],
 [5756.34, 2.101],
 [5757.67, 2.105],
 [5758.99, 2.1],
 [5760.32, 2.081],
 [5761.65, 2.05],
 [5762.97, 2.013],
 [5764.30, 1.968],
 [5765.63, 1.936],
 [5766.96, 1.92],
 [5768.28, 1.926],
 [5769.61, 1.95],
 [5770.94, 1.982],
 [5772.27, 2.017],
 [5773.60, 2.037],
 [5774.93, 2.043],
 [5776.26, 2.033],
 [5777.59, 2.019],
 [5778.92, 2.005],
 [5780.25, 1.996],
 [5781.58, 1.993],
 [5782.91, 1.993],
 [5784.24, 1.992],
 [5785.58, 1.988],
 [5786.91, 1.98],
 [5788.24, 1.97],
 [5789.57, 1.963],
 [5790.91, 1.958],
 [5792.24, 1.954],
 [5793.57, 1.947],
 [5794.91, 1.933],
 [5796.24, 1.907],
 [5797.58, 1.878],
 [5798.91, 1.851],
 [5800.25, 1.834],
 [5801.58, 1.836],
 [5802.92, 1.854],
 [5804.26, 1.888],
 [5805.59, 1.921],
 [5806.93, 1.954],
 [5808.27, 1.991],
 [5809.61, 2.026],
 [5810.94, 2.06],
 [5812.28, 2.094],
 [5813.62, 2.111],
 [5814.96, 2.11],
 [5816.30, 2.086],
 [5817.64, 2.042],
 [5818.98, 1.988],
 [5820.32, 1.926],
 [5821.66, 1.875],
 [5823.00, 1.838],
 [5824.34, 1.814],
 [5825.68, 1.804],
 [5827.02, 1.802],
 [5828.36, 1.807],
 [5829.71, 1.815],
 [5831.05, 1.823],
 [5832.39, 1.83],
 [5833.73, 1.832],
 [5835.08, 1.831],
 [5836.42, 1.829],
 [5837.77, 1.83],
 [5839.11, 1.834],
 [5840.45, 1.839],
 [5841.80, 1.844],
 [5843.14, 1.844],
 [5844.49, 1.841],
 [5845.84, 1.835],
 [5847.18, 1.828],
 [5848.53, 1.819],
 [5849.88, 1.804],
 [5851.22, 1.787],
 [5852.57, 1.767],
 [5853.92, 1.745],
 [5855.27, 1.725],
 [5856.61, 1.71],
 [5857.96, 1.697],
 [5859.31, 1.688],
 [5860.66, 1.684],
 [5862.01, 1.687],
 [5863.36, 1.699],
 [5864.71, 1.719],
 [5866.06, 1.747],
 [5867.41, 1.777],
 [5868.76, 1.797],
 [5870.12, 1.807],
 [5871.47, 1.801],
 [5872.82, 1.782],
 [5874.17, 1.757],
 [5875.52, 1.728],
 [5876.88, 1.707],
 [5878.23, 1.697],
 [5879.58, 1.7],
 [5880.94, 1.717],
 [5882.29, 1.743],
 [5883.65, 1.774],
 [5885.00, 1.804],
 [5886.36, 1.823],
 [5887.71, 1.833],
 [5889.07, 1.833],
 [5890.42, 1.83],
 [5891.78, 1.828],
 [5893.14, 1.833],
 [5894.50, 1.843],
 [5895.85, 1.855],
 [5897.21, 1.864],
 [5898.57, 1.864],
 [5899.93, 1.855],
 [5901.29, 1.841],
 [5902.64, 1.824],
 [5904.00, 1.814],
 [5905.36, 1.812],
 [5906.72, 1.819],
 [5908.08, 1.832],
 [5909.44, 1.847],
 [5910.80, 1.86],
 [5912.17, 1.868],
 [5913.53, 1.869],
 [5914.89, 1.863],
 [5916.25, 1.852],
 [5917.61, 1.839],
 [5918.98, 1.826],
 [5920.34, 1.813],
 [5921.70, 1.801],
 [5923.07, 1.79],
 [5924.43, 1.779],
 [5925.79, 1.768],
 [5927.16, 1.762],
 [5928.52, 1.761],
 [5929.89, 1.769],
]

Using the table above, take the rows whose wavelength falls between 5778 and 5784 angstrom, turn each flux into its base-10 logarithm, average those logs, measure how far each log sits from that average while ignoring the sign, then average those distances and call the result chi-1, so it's 0.0009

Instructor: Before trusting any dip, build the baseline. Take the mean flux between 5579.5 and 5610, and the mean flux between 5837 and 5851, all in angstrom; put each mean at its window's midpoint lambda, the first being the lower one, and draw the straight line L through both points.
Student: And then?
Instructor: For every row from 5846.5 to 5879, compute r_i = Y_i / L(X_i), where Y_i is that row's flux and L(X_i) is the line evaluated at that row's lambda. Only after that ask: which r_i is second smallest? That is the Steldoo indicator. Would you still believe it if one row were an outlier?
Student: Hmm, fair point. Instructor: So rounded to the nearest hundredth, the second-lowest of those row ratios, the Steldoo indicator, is 0.93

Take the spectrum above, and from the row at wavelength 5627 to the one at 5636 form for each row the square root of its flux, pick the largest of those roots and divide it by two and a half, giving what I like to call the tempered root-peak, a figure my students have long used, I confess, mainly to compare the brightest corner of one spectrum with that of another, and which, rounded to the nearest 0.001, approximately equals 0.577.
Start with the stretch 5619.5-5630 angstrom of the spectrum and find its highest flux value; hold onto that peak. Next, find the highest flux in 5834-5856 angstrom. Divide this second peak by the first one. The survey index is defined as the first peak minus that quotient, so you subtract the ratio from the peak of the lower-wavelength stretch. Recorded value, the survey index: 1.29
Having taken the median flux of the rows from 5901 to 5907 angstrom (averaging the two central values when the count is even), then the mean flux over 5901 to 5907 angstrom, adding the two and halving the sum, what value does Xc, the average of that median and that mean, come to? 1.82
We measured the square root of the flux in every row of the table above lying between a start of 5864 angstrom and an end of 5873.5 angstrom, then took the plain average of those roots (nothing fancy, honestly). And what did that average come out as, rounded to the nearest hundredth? 1.33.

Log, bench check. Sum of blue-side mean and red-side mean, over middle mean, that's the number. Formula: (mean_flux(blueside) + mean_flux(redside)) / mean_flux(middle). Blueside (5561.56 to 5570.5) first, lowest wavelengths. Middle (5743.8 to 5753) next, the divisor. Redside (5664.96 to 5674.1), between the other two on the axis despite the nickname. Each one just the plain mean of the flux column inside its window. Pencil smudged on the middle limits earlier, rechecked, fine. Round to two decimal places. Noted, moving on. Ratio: 2.15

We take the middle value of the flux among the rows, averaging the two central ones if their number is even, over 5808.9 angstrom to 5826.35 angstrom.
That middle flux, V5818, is 2.03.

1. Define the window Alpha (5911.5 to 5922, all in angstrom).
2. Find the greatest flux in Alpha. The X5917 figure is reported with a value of 1.869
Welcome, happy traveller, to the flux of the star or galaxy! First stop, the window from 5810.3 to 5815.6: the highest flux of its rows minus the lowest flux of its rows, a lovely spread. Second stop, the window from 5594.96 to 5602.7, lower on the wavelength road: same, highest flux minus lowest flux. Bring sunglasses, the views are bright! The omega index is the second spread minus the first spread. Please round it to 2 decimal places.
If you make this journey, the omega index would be 0.12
